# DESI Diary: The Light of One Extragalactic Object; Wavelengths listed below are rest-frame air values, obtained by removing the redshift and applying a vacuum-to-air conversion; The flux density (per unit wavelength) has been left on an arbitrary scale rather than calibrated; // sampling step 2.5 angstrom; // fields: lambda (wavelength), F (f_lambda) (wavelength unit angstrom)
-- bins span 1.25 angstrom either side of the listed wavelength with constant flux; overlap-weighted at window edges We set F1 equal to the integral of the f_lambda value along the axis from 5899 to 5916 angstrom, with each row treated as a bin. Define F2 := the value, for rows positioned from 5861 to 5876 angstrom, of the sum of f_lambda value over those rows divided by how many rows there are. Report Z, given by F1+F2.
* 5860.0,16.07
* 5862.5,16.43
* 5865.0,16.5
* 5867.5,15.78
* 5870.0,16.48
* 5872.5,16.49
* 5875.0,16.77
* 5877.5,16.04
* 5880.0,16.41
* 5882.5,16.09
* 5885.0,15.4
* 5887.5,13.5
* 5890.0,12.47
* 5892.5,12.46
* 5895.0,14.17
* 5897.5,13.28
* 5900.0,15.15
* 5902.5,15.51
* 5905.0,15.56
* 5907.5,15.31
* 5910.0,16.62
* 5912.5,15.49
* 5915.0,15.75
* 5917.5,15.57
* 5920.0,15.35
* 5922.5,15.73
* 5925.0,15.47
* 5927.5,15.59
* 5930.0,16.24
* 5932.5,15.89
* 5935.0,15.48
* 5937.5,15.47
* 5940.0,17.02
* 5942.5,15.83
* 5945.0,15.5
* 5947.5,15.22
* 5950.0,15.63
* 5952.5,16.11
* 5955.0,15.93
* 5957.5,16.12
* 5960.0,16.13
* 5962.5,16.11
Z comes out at 282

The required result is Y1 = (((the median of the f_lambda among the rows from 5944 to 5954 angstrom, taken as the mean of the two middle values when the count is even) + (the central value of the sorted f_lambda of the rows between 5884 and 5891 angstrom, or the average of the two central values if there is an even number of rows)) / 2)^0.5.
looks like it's 3.81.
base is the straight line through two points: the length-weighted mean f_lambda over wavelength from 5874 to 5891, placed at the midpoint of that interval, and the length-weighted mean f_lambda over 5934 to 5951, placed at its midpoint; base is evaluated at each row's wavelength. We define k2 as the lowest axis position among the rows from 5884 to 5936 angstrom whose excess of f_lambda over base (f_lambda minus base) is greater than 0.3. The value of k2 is 5910.0 angstrom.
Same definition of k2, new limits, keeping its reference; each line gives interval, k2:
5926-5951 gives 5930.0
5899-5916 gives 5910.0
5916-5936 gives 5930.0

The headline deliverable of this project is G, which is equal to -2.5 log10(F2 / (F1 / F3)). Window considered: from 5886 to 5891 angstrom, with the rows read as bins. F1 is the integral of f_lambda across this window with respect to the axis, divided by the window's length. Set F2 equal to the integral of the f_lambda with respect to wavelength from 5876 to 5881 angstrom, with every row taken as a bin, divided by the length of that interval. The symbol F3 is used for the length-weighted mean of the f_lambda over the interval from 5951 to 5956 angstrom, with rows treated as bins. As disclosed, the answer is -3.24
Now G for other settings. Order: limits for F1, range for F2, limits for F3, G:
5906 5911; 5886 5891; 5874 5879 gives -2.83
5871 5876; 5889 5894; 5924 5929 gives -2.68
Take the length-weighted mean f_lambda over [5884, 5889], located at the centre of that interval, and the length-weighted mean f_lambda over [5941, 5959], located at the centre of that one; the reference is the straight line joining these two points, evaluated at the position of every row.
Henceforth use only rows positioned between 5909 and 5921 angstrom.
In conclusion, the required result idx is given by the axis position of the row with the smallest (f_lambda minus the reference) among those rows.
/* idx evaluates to 5920.0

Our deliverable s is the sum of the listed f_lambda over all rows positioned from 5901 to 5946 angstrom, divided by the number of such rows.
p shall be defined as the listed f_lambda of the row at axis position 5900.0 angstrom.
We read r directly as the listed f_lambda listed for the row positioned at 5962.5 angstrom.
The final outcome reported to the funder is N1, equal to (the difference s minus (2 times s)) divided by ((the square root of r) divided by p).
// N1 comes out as -59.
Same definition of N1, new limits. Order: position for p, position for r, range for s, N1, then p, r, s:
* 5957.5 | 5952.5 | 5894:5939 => -62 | 16.12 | 16.11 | 15.4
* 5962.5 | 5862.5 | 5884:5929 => -59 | 16.11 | 16.43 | 14.9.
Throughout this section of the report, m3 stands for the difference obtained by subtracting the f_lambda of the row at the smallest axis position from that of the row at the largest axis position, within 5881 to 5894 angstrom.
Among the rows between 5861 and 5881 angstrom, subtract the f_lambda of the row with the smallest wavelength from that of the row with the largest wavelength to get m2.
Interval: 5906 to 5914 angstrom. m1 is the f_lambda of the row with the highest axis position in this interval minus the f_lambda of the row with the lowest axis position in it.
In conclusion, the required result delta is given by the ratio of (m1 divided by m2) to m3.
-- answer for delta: 2.5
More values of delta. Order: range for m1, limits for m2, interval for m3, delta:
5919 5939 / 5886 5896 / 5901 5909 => -0.9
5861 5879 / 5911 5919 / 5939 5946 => 3.2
